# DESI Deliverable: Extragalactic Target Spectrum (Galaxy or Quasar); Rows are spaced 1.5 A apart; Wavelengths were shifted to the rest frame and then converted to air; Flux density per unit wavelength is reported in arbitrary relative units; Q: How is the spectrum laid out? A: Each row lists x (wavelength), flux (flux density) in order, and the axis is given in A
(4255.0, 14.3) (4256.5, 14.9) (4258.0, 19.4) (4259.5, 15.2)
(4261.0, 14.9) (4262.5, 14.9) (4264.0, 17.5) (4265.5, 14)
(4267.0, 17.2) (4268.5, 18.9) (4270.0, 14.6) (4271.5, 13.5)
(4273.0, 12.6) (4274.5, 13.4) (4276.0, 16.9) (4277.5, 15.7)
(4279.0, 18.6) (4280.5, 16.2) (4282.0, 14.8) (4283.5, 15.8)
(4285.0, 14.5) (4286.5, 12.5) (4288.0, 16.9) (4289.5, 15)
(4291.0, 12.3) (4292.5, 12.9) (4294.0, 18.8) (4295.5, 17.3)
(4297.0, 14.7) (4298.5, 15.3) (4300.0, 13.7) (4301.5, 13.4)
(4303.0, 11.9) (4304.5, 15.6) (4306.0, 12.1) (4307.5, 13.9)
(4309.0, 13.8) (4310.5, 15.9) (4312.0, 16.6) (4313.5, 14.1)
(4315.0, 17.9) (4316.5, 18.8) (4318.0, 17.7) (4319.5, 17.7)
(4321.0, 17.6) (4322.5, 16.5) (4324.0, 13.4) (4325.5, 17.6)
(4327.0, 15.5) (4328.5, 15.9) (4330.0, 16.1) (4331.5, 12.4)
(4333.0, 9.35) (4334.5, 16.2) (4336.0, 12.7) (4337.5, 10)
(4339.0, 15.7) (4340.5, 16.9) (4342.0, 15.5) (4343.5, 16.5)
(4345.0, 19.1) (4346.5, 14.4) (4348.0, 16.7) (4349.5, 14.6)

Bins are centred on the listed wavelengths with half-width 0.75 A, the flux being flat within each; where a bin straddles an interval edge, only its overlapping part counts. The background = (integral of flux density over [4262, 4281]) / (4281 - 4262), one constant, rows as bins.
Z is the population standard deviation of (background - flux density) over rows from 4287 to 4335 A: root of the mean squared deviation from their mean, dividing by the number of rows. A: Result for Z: 2.25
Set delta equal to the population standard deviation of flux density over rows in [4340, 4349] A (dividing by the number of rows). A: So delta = 1.4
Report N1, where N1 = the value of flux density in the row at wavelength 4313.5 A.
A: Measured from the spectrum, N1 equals 14.1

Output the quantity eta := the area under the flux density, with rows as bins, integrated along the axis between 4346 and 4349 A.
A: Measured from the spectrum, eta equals 47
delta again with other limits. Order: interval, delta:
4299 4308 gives 1.2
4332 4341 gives 3.0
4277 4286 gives 1.3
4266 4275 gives 2.3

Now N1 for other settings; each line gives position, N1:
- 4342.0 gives 15.5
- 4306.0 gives 12.1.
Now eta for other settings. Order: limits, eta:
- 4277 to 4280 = 52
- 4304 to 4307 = 41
